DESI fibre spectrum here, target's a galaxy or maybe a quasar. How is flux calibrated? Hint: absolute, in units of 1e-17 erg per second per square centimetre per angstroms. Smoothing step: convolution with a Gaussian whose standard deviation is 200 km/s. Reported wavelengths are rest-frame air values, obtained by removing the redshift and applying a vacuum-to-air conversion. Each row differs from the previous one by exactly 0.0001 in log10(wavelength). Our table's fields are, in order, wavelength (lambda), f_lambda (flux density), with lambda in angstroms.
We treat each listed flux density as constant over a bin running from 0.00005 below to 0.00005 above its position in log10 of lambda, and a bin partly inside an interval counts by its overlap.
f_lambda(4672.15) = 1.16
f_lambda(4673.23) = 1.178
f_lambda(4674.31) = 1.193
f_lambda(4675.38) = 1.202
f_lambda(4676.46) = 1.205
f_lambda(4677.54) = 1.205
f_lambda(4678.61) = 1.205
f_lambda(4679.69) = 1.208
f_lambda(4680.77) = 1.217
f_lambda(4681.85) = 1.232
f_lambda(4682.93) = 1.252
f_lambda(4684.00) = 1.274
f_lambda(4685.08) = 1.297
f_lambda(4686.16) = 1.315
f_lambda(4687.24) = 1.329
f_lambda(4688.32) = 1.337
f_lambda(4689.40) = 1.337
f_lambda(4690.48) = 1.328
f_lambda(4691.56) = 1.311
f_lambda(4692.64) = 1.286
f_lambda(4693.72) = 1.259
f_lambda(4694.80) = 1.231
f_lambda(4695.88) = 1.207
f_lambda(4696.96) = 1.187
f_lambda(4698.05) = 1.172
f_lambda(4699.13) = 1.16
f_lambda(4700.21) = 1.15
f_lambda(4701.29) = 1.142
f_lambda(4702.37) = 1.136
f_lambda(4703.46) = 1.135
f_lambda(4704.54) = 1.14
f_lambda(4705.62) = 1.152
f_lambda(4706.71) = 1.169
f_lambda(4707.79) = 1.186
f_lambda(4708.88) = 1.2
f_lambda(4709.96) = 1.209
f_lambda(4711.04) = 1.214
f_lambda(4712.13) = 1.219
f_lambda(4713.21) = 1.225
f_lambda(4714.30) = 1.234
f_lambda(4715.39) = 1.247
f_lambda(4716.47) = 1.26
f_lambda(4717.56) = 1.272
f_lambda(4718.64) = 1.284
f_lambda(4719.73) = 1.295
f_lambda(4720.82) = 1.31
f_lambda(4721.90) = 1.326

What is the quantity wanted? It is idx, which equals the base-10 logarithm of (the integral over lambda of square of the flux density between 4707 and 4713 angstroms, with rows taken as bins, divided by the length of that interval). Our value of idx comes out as 0.16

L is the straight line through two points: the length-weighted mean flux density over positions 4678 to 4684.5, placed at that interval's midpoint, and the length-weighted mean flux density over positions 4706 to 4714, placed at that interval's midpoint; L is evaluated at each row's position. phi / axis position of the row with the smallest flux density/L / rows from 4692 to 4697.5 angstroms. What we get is 4696.96 angstroms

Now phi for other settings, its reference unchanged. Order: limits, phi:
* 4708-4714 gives 4708.88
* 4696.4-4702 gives 4701.29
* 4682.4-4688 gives 4682.93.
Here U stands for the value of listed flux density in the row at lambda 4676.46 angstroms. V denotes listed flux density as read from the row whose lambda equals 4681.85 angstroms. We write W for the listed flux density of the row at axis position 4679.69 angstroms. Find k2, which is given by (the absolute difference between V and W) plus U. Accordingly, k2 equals 1.229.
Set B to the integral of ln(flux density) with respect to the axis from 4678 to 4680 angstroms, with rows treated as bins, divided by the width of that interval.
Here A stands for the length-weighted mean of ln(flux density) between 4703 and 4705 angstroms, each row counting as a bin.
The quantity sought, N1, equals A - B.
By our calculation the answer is -0.06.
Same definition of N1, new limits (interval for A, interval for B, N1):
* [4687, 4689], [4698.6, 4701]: 0.14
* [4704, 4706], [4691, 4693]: -0.13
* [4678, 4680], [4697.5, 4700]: 0.04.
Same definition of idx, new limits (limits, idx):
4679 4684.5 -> 0.18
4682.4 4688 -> 0.23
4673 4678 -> 0.16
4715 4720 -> 0.21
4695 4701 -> 0.14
